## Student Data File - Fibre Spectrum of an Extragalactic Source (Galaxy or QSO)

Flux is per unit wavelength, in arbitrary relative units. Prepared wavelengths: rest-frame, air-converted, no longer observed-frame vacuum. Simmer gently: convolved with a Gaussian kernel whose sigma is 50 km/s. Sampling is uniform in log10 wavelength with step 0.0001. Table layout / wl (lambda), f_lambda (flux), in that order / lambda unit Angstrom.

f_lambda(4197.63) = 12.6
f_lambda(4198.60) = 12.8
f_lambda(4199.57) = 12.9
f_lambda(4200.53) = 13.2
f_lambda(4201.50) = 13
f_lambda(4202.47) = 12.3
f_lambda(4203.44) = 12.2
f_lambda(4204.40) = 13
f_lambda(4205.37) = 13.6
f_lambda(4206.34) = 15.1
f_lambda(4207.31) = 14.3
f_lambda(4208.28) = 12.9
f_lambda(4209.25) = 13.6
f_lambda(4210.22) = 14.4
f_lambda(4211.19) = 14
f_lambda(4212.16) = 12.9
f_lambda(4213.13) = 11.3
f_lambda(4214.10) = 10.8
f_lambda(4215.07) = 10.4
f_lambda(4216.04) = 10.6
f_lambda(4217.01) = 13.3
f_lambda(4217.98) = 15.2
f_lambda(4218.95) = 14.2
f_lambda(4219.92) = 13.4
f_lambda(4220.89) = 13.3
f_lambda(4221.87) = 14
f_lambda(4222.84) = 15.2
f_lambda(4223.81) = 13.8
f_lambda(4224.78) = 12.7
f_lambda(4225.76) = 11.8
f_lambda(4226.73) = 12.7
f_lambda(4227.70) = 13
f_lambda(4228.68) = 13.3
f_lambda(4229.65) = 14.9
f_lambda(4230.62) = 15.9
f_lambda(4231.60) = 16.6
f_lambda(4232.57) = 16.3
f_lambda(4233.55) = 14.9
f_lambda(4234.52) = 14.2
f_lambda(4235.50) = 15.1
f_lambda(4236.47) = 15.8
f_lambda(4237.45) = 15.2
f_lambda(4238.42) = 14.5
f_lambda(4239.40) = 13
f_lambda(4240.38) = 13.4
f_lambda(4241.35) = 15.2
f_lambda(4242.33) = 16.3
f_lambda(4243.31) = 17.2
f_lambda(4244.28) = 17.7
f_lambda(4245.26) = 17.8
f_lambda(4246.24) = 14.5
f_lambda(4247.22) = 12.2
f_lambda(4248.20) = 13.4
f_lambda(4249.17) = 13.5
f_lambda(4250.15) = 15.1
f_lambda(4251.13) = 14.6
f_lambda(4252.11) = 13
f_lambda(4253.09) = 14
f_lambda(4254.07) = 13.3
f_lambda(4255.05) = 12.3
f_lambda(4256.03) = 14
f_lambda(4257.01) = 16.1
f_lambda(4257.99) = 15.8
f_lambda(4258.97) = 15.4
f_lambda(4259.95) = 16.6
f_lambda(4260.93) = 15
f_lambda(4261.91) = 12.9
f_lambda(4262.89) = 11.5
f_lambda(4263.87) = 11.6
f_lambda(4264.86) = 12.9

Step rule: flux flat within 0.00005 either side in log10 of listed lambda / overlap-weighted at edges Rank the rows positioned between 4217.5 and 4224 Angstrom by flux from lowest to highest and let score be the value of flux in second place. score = 13.4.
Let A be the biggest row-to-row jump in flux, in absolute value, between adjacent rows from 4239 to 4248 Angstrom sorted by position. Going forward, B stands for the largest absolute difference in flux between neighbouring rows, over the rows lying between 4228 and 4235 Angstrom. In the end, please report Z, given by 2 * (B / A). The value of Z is 1.0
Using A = 3.3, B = 1.6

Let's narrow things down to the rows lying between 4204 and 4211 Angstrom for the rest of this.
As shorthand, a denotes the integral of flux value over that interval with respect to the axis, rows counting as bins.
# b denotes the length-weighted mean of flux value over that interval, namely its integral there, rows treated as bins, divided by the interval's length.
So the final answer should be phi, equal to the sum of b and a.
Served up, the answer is 111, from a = 97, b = 13.8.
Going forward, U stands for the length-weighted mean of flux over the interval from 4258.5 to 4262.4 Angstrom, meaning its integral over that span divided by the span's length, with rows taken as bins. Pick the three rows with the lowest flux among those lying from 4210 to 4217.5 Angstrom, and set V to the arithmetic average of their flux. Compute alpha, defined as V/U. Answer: 0.71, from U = 15.0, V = 10.6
